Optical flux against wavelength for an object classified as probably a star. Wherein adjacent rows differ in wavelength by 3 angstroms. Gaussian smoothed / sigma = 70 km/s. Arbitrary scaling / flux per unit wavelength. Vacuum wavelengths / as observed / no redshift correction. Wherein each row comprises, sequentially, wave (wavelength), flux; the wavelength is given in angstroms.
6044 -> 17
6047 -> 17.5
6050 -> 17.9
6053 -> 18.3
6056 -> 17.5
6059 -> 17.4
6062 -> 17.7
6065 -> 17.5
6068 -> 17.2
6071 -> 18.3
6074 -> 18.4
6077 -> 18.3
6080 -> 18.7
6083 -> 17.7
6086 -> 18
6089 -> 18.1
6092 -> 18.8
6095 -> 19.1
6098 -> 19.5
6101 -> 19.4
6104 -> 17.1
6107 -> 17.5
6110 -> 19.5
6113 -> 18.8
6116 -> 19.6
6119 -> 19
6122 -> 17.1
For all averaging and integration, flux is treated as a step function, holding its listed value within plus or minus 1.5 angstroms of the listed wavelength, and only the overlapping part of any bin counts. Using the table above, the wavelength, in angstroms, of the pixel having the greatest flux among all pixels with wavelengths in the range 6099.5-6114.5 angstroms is 6110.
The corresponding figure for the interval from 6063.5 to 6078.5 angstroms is 6074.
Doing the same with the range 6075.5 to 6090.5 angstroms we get 6080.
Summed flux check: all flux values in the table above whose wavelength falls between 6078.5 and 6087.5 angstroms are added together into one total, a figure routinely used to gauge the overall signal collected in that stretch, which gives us 54.4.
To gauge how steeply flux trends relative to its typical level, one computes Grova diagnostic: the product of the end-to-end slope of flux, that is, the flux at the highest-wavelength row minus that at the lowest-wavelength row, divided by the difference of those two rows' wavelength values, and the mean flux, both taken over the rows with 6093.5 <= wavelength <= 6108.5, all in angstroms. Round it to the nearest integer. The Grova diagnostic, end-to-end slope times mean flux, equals -2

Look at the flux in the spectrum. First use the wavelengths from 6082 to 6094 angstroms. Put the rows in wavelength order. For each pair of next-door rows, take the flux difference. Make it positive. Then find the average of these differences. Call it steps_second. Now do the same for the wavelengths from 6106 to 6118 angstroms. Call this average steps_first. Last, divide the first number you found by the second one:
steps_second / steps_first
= 0.3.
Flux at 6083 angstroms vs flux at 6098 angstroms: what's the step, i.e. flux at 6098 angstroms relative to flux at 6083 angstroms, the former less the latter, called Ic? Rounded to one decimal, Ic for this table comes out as 1.8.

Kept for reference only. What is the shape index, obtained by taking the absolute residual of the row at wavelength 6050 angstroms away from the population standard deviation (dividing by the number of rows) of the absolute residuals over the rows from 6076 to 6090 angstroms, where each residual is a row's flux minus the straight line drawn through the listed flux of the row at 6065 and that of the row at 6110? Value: -1.0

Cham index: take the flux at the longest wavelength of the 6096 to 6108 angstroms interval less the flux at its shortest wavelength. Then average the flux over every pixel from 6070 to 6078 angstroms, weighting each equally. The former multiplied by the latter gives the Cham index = -37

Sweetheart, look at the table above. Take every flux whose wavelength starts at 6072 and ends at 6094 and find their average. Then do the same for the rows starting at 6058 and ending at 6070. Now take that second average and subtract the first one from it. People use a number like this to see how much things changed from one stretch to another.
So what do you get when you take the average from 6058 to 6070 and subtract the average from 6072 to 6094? -0.8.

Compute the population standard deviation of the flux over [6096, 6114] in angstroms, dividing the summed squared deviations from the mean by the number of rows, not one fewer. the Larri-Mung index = 1.0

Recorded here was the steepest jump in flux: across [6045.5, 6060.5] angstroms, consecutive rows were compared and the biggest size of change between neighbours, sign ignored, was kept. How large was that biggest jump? 0.80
